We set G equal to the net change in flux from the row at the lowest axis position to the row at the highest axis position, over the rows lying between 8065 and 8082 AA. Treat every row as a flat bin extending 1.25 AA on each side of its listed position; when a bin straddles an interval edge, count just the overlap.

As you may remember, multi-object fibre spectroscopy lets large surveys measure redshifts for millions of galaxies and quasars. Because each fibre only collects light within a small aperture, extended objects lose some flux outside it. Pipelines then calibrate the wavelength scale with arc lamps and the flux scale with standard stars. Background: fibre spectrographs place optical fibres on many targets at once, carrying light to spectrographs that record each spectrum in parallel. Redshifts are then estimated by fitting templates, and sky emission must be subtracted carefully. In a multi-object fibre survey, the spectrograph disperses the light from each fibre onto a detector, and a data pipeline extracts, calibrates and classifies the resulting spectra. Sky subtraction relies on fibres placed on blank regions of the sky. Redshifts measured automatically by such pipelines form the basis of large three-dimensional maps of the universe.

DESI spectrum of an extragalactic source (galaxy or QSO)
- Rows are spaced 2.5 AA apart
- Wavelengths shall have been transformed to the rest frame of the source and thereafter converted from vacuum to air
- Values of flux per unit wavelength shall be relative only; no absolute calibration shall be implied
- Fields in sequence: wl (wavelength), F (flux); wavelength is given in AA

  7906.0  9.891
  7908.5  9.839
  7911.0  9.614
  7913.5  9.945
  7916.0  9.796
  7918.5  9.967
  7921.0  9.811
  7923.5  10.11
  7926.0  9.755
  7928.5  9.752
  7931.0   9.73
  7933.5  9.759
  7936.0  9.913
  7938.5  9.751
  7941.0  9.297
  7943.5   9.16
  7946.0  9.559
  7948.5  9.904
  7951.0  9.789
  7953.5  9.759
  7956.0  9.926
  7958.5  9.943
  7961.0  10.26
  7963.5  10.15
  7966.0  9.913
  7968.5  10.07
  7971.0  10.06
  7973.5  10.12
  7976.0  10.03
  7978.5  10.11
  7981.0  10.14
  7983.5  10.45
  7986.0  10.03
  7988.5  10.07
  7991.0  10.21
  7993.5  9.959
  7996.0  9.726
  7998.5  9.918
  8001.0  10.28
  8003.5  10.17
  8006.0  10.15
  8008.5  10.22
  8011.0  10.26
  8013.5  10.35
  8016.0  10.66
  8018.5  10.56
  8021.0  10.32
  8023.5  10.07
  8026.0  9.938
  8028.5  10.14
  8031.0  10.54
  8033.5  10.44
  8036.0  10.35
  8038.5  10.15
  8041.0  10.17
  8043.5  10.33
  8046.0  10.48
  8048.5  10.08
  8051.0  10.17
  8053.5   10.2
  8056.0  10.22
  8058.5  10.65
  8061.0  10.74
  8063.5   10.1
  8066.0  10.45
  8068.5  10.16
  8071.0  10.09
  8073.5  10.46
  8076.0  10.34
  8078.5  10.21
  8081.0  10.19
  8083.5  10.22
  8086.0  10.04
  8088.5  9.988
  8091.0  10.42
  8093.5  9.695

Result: -0.26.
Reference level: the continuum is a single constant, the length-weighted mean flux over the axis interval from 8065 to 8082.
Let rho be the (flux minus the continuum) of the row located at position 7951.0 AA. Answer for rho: -0.5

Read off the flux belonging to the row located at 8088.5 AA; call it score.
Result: 9.988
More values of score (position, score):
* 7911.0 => 9.614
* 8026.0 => 9.938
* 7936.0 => 9.913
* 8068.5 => 10.16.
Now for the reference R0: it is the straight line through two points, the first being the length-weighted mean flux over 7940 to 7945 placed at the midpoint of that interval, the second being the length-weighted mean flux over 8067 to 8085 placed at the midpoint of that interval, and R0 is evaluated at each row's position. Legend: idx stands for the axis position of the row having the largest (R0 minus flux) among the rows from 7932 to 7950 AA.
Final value 7943.5 AA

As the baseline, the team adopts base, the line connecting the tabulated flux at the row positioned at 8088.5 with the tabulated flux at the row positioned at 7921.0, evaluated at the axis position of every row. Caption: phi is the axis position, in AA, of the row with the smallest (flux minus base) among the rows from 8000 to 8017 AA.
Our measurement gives 8006.0 AA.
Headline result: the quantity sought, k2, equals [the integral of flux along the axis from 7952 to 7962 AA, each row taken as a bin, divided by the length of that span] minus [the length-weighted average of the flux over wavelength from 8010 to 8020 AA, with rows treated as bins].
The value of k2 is -0.50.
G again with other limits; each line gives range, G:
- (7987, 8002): 0.21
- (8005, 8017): 0.51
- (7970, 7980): 0.05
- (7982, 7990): -0.38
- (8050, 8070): -0.01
